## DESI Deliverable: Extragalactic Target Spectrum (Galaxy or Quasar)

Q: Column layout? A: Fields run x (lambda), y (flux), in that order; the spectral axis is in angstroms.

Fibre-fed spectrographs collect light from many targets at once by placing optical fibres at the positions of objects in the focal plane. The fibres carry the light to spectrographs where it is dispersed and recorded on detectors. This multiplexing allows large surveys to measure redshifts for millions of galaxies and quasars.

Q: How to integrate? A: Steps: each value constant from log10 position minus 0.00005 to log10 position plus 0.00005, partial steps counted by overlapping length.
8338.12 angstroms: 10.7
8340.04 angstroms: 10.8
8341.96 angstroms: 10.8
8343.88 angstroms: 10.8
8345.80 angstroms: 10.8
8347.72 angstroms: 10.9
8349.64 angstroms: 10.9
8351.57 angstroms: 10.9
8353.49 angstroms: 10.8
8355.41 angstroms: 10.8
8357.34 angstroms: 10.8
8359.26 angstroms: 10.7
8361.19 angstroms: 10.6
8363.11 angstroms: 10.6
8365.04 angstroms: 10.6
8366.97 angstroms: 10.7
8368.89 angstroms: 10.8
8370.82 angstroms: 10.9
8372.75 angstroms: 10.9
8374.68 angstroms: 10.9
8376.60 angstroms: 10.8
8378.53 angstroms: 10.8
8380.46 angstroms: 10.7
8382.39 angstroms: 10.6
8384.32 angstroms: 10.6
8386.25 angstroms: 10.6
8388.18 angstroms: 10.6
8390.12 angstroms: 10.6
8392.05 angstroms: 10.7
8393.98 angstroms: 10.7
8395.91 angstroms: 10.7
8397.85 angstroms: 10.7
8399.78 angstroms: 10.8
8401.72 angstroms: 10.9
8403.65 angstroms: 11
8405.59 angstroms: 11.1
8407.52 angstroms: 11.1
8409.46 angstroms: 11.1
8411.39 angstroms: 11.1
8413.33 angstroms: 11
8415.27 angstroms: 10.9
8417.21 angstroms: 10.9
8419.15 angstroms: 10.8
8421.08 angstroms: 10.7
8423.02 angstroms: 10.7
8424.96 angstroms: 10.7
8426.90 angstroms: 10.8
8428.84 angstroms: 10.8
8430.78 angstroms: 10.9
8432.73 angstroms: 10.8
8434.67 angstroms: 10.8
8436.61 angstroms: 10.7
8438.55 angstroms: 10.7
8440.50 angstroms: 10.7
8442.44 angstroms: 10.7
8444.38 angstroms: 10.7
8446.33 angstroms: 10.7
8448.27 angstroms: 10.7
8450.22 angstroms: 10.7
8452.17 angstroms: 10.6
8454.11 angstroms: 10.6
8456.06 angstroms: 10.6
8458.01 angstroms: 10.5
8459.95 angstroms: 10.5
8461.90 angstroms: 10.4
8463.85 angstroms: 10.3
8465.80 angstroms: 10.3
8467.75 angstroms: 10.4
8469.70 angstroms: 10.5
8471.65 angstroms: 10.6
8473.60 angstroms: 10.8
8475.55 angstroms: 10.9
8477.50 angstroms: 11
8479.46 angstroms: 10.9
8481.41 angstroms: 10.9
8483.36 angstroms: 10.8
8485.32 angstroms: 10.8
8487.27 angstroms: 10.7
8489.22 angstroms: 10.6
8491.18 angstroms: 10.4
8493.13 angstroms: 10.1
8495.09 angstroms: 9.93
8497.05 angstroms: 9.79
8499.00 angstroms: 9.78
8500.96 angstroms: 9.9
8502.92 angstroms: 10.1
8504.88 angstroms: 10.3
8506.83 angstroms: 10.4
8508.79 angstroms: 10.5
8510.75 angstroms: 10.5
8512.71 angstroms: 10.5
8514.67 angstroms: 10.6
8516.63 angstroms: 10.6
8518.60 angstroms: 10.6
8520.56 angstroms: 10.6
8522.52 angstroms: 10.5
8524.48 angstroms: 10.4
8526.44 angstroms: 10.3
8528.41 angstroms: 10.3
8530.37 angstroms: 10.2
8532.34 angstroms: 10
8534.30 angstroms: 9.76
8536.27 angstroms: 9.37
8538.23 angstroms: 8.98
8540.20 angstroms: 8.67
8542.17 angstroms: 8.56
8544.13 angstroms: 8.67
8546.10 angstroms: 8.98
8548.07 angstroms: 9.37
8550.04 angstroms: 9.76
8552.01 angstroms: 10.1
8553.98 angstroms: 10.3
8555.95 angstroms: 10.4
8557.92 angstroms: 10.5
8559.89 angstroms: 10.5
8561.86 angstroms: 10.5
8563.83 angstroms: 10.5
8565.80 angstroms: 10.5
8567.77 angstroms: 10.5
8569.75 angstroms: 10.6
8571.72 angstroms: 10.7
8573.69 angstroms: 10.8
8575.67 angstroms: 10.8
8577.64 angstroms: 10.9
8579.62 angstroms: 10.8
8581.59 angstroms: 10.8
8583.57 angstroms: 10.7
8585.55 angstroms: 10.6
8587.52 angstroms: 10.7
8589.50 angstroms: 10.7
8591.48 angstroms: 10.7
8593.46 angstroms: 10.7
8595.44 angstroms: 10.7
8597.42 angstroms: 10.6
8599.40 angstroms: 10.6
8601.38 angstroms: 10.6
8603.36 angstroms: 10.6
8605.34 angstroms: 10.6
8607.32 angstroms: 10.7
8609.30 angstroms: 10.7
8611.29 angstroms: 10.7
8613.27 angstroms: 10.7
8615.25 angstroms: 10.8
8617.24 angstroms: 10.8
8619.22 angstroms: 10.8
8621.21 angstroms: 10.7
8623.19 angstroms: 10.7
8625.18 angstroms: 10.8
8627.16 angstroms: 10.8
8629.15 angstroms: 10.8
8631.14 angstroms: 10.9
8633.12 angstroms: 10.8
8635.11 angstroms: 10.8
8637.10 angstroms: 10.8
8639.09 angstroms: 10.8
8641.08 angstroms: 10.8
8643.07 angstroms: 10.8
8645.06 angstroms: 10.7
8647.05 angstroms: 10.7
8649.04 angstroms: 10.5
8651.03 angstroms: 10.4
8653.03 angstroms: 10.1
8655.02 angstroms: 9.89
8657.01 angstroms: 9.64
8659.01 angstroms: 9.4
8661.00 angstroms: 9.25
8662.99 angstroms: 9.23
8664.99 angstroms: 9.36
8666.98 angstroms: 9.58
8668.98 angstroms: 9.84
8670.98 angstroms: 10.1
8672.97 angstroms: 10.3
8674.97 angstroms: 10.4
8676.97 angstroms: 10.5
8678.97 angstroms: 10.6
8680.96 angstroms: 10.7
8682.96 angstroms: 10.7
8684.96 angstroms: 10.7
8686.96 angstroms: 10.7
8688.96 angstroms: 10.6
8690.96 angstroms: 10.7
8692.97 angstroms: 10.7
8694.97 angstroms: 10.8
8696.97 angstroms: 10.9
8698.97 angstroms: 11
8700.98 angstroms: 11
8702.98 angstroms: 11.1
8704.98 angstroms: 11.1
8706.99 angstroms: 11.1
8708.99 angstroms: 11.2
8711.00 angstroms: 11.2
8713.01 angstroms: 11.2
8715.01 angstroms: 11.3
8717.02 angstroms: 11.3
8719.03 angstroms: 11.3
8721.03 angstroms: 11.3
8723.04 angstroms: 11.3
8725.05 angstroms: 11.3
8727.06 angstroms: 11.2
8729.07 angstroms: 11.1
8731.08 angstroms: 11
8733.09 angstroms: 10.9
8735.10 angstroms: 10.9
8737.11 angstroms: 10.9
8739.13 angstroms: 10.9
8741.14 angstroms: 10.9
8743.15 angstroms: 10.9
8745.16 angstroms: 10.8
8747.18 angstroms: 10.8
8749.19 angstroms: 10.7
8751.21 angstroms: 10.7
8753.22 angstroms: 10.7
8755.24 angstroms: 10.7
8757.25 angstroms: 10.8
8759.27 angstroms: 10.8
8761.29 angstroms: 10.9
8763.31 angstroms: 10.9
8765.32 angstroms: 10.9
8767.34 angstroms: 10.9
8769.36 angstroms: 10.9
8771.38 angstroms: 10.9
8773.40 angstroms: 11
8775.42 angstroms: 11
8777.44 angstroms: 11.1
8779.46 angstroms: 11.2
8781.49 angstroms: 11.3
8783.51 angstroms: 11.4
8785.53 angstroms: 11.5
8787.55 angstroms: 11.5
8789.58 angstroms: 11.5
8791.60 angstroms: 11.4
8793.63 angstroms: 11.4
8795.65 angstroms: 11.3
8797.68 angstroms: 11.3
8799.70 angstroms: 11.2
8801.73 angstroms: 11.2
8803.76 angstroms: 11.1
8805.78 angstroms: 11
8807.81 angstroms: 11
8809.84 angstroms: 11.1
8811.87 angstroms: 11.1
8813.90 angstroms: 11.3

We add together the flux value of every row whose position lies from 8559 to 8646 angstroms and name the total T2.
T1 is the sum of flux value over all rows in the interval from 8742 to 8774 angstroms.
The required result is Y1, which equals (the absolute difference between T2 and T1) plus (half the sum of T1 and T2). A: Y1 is 620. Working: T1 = 173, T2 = 471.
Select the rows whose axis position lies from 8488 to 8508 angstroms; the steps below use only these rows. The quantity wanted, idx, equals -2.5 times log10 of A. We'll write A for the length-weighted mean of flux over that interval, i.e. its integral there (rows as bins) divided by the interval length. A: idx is -2.52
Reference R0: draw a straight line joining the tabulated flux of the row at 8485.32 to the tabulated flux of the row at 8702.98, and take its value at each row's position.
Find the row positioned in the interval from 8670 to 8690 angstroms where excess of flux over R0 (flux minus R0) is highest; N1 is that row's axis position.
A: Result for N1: 8680.96 angstroms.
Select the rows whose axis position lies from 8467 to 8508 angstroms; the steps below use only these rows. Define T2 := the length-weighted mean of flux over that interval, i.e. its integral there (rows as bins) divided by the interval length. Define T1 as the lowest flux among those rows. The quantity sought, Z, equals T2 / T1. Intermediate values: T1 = 9.78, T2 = 10.5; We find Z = 1.069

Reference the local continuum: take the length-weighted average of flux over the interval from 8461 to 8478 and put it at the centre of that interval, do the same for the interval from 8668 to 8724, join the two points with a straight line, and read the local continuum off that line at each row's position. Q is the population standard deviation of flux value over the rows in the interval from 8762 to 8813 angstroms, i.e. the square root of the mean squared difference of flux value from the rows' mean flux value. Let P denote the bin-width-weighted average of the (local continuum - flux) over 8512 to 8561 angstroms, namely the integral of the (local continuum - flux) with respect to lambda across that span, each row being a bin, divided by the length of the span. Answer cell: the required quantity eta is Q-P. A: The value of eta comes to -0.5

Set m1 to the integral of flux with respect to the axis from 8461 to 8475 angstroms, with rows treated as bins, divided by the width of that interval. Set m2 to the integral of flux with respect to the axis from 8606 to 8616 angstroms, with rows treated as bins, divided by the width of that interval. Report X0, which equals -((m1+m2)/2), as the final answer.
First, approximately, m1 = 10.5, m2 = 10.7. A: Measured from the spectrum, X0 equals -10.60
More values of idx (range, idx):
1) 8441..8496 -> -2.56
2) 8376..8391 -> -2.57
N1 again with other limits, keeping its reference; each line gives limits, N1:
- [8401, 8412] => 8405.59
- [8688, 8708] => 8702.98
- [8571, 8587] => 8577.64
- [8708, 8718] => 8715.01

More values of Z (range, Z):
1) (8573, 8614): 1.009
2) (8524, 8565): 1.146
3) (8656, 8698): 1.108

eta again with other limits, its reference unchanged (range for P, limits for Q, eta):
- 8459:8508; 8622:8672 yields 0.4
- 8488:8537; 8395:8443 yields -0.2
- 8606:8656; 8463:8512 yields 0.3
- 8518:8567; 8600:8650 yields -0.6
